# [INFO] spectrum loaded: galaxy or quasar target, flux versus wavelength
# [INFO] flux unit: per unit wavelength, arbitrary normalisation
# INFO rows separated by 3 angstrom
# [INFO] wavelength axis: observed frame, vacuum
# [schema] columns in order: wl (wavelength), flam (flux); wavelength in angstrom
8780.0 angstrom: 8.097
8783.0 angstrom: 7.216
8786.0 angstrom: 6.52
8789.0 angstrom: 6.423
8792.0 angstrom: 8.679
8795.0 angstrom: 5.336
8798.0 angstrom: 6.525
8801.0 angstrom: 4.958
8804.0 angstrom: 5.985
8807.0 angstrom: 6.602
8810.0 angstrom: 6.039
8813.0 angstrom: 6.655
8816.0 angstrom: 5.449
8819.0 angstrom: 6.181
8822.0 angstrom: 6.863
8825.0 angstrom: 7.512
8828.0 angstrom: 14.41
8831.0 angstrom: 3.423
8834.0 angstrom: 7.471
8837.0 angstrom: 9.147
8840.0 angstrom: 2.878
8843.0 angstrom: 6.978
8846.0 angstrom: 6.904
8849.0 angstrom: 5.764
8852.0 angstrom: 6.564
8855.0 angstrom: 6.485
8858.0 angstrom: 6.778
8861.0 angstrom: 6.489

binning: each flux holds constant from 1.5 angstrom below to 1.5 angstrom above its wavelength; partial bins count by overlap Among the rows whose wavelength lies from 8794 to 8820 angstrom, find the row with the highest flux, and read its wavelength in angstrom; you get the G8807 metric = 8813.0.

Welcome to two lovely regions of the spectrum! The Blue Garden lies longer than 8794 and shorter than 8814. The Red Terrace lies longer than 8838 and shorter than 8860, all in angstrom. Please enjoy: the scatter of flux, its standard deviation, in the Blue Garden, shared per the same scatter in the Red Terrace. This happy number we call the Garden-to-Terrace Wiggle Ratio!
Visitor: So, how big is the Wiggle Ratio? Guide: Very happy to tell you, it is 0.45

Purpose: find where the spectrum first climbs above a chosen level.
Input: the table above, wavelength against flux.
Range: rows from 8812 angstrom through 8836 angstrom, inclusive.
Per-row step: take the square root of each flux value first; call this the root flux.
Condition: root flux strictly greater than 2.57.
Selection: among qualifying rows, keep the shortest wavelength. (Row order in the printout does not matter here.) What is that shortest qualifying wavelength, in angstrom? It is 8813.0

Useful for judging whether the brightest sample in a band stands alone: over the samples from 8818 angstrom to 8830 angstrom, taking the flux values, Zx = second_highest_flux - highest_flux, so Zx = -6.9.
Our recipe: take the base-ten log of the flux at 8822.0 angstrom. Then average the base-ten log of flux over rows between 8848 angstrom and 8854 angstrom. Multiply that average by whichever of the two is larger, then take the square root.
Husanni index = 0.81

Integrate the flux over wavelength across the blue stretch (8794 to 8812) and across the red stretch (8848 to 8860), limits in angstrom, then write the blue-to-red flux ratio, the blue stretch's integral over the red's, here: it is 1.39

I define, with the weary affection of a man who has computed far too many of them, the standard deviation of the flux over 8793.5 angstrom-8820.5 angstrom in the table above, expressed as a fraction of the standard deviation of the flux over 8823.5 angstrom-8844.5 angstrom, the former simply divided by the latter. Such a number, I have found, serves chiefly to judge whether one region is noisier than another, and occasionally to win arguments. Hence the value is 0.16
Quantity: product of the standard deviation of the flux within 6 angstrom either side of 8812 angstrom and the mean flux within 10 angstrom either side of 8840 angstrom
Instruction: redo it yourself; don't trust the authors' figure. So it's 3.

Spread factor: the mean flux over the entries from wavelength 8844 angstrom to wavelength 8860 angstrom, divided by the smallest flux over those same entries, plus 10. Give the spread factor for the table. 11.1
